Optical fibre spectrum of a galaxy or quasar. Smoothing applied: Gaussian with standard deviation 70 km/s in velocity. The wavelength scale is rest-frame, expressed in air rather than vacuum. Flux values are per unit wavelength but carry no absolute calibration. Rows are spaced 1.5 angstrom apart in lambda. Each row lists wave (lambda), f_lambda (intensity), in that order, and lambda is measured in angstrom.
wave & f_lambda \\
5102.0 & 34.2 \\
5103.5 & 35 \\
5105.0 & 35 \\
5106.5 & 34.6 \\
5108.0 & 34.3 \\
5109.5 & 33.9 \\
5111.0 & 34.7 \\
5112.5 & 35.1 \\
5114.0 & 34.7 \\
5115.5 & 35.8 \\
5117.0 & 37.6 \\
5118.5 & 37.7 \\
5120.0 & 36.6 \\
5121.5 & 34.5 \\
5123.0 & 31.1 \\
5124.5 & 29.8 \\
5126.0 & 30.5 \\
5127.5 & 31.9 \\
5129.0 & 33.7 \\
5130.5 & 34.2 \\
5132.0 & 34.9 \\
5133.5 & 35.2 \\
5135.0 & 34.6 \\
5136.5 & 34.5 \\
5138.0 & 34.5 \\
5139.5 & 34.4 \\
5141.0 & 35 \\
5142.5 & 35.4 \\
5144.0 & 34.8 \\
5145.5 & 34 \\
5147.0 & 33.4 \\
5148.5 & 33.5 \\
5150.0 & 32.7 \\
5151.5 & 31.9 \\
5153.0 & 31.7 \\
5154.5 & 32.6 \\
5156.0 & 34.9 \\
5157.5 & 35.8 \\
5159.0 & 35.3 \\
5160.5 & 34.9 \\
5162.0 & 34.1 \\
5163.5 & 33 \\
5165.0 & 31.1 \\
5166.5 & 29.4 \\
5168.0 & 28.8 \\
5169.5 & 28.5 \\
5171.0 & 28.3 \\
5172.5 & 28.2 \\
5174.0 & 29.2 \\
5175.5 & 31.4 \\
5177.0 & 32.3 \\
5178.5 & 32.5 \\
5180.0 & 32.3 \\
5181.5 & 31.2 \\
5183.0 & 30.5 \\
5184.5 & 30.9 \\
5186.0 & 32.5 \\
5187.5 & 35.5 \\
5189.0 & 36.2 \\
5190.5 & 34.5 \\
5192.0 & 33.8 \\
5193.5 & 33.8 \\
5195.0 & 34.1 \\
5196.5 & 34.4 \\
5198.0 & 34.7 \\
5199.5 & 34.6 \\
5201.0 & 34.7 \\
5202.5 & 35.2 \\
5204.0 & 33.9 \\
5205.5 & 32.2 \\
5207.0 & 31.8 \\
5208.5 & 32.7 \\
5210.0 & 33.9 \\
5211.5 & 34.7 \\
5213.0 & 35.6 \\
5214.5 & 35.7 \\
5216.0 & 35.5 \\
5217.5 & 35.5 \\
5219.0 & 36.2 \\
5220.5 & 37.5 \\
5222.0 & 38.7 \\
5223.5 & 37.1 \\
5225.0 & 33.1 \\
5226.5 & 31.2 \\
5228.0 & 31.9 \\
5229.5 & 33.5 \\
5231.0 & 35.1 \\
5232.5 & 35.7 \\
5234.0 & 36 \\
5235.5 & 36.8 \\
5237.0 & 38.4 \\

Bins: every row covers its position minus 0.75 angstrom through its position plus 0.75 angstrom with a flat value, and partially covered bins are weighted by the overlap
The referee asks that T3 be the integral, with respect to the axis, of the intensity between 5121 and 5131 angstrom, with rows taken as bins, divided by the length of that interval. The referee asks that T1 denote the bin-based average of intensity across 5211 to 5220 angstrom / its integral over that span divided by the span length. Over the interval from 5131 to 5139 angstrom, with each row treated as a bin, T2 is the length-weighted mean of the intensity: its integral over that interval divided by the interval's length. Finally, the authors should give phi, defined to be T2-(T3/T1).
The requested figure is 33.8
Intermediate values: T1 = 35.6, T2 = 34.7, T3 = 32.1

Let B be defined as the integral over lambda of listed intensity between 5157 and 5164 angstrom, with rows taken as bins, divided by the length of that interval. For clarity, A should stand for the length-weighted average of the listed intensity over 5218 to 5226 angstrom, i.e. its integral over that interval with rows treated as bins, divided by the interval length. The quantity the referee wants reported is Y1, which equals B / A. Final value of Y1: 0.95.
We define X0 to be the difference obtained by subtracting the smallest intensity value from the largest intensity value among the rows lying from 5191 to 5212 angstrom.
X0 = 3.4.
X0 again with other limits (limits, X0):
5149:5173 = 7.6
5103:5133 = 7.9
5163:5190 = 8.0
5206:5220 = 4.4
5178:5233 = 8.2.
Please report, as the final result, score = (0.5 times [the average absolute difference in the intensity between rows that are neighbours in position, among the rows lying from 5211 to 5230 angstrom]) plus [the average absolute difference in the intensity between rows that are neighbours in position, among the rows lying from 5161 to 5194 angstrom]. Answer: 1.6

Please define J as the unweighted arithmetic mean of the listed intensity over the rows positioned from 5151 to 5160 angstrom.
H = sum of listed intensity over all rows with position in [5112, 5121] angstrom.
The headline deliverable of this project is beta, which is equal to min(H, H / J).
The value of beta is 6.5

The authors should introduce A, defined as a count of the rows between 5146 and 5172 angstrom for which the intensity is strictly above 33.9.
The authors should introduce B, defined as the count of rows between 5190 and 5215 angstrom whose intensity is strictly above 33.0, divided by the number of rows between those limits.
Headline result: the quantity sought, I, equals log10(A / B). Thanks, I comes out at 0.78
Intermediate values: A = 5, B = 0.82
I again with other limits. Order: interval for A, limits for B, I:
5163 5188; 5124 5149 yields 0.08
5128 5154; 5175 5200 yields 1.32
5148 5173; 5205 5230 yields 0.85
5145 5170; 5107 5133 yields 0.89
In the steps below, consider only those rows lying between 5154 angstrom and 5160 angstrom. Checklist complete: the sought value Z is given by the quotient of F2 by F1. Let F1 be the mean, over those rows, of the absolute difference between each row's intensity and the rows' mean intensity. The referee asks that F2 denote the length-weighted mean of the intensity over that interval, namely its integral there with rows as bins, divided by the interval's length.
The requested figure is 34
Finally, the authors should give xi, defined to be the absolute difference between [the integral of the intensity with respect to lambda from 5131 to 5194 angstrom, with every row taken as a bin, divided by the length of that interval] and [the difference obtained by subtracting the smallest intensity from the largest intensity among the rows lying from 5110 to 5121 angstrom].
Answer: 29.9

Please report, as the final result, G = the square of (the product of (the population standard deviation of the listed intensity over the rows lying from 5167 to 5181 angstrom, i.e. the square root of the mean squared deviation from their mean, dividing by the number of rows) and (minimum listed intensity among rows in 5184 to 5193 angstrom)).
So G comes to 3077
